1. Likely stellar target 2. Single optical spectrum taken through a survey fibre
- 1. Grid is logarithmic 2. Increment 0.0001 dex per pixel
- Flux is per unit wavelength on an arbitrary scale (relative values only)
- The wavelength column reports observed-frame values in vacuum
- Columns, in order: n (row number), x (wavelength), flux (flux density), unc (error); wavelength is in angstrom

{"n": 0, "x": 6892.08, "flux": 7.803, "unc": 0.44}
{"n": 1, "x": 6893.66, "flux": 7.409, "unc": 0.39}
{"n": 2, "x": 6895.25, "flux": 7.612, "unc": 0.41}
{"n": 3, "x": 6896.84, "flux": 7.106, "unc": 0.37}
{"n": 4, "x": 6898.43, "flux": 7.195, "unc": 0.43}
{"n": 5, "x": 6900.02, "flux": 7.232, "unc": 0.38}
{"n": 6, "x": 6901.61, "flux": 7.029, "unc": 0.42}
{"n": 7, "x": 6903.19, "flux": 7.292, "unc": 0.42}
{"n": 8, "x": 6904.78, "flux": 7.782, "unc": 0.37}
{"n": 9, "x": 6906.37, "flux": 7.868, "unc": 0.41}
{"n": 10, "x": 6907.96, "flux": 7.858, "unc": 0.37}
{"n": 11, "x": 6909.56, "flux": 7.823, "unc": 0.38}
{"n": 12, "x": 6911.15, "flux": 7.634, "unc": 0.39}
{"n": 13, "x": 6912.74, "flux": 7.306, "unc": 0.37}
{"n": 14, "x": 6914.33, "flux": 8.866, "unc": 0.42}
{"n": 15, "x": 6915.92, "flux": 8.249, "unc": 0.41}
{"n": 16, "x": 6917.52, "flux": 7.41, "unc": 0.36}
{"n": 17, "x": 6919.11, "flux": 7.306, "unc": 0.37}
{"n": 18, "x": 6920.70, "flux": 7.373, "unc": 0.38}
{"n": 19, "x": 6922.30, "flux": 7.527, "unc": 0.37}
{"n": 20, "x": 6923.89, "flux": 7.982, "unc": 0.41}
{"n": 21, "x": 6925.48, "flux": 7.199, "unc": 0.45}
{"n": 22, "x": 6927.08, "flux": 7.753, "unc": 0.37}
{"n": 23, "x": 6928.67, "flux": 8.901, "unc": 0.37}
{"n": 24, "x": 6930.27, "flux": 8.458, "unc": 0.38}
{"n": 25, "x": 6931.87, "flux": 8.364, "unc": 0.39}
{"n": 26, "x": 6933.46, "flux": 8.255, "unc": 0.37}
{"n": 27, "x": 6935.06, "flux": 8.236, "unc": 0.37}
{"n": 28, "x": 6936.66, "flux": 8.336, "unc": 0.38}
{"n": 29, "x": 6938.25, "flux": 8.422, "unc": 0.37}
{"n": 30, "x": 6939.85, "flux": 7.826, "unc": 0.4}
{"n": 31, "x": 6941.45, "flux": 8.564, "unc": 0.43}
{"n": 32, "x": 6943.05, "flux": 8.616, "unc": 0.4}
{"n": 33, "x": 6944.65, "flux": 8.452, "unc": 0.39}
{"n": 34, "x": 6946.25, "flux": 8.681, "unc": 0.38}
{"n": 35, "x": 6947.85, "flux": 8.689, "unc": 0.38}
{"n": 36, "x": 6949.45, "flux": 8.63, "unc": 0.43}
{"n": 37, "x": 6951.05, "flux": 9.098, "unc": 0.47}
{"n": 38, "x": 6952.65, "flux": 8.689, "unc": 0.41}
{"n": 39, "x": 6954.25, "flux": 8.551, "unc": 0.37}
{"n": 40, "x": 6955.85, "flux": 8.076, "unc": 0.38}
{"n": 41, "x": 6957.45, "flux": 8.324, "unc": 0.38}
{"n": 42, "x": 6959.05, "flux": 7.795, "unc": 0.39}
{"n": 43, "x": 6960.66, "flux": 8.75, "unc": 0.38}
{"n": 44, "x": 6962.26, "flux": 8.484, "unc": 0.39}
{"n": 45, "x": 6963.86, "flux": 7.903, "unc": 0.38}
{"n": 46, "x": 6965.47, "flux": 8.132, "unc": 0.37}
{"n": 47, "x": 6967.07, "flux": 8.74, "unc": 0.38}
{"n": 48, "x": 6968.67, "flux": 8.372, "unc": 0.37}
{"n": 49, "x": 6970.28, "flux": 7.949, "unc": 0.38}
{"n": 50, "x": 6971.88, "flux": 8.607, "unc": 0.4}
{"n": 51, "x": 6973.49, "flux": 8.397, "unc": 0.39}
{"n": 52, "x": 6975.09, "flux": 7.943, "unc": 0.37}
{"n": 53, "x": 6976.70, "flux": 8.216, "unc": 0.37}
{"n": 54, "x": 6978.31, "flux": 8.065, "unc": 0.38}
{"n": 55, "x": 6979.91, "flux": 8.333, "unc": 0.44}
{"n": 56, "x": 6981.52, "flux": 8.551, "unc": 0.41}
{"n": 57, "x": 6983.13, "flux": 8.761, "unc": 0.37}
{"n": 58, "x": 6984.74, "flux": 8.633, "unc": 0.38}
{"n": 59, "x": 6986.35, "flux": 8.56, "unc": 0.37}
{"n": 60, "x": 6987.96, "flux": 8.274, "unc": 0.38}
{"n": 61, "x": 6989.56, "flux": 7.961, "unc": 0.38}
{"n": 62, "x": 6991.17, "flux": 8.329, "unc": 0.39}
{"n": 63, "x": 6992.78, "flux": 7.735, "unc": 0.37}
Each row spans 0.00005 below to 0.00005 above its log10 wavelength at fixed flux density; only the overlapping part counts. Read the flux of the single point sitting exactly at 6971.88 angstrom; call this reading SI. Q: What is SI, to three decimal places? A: 8.607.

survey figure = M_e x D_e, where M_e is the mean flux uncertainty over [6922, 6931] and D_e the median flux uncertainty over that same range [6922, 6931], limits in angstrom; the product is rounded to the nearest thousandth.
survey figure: 0.147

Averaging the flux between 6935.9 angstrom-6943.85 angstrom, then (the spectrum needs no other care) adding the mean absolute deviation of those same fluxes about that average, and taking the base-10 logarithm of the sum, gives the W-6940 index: 0.933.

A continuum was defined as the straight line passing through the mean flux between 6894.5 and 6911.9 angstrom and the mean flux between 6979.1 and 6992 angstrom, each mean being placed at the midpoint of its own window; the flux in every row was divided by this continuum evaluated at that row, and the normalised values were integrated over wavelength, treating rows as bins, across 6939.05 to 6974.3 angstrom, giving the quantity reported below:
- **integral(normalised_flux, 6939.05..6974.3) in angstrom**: 37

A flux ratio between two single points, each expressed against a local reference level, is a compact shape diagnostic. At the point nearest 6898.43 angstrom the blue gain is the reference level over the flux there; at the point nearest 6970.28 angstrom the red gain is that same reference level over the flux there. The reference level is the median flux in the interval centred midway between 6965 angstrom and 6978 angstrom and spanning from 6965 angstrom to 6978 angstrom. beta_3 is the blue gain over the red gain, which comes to 1.10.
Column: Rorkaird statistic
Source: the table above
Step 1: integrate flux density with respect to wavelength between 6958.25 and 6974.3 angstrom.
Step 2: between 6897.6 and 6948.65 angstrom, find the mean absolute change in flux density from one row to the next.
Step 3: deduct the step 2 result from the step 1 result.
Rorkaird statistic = 133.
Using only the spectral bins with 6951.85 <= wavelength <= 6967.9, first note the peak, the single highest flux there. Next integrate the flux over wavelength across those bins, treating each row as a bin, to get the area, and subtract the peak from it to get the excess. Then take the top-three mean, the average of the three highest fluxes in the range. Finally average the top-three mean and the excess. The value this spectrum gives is 67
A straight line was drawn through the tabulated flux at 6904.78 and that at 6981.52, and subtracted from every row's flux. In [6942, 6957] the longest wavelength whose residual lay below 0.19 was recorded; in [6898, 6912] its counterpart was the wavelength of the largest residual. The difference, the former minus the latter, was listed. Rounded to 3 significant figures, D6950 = 49.5 angstrom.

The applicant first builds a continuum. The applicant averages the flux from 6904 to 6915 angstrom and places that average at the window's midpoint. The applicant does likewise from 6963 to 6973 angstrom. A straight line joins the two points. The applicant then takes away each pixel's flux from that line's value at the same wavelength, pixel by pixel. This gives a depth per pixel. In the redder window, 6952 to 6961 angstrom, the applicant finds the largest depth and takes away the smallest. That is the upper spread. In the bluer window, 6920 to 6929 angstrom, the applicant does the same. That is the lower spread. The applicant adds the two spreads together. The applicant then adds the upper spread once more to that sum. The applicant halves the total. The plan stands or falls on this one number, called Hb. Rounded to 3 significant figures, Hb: 1.78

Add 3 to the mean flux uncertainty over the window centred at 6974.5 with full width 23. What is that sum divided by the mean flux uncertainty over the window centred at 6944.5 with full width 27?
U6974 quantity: 8.59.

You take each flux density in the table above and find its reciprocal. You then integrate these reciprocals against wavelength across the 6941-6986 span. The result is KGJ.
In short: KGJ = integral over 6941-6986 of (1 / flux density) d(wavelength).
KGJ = 5.3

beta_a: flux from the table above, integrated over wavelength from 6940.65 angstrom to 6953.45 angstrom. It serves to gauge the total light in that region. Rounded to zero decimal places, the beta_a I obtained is 111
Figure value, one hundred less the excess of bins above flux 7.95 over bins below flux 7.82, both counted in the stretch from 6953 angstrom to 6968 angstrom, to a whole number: 94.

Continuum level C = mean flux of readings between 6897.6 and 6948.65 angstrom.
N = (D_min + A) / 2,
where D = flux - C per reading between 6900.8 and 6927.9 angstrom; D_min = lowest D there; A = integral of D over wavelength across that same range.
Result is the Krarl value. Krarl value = -4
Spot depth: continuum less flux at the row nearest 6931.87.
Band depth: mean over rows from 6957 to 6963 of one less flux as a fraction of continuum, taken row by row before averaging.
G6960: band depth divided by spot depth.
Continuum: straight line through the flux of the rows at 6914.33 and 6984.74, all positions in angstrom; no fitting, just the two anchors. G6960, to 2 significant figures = 0.097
